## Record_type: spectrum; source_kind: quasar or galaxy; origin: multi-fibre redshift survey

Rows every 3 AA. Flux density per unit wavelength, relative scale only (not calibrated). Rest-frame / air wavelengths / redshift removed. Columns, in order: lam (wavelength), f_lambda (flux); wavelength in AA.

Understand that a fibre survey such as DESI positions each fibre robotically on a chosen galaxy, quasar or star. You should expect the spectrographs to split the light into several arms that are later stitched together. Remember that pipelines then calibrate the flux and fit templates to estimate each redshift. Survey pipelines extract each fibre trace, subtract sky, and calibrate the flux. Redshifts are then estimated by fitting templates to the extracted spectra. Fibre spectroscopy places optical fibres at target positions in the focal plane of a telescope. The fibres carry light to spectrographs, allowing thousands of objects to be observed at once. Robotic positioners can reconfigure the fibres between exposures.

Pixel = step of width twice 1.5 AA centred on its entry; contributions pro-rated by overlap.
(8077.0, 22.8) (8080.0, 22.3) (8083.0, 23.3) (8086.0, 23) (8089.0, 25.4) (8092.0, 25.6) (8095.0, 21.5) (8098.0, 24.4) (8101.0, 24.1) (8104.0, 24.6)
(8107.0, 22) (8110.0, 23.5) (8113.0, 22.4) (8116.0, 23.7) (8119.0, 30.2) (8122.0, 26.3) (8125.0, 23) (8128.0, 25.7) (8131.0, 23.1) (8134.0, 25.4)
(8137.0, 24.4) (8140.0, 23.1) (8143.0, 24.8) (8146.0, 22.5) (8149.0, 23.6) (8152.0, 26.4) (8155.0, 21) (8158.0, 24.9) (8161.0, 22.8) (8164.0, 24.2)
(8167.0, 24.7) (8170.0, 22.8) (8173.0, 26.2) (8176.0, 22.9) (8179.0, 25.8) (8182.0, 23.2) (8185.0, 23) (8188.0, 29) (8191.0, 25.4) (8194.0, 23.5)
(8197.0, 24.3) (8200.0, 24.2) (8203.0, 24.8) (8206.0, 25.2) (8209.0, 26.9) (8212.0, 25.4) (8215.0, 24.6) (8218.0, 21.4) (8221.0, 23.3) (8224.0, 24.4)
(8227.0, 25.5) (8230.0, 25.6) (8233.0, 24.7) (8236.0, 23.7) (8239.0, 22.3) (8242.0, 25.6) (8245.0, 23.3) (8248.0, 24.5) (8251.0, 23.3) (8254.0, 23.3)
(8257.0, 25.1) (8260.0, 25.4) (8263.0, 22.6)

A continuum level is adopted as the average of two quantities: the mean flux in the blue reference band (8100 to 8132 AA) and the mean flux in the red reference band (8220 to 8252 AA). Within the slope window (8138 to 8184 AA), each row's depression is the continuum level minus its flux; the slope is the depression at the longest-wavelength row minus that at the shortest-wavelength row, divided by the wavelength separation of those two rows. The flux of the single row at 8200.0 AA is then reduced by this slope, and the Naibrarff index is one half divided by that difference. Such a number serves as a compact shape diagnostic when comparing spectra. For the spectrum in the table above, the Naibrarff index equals 0.0207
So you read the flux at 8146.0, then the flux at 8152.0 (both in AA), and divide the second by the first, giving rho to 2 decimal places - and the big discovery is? 1.17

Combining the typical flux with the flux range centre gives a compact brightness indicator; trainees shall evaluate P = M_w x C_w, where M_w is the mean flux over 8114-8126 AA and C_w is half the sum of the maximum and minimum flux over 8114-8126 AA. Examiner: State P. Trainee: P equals 686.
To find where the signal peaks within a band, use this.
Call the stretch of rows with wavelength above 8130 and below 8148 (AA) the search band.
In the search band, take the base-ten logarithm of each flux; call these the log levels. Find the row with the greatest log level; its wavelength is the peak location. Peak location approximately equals 8134.0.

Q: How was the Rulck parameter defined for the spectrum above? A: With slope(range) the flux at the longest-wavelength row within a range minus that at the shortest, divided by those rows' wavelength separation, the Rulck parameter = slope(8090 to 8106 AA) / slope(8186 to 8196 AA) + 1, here 1.1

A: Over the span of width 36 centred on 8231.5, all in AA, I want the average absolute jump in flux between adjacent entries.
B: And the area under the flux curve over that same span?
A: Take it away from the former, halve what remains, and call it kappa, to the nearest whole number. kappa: -433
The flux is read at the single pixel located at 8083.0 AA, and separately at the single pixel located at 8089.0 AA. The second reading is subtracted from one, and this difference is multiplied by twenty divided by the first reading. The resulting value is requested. -20.9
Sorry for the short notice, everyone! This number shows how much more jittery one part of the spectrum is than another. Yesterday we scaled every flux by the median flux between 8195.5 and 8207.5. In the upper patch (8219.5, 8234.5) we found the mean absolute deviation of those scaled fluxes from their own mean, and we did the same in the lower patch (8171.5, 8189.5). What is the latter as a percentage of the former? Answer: 292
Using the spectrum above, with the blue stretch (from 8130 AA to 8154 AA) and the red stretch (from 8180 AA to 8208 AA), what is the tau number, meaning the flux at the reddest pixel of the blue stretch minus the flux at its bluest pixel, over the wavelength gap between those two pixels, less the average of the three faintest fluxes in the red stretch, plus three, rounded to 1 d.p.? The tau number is -20.1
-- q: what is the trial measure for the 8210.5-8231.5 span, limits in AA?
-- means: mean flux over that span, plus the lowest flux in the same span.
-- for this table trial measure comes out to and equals 45.7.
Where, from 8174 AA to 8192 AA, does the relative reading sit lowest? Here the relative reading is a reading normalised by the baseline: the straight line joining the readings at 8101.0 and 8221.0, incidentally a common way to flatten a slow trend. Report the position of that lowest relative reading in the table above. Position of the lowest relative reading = 8176.0 AA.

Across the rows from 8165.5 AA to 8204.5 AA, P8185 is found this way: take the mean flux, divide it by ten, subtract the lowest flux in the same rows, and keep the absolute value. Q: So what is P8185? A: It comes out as 20.3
